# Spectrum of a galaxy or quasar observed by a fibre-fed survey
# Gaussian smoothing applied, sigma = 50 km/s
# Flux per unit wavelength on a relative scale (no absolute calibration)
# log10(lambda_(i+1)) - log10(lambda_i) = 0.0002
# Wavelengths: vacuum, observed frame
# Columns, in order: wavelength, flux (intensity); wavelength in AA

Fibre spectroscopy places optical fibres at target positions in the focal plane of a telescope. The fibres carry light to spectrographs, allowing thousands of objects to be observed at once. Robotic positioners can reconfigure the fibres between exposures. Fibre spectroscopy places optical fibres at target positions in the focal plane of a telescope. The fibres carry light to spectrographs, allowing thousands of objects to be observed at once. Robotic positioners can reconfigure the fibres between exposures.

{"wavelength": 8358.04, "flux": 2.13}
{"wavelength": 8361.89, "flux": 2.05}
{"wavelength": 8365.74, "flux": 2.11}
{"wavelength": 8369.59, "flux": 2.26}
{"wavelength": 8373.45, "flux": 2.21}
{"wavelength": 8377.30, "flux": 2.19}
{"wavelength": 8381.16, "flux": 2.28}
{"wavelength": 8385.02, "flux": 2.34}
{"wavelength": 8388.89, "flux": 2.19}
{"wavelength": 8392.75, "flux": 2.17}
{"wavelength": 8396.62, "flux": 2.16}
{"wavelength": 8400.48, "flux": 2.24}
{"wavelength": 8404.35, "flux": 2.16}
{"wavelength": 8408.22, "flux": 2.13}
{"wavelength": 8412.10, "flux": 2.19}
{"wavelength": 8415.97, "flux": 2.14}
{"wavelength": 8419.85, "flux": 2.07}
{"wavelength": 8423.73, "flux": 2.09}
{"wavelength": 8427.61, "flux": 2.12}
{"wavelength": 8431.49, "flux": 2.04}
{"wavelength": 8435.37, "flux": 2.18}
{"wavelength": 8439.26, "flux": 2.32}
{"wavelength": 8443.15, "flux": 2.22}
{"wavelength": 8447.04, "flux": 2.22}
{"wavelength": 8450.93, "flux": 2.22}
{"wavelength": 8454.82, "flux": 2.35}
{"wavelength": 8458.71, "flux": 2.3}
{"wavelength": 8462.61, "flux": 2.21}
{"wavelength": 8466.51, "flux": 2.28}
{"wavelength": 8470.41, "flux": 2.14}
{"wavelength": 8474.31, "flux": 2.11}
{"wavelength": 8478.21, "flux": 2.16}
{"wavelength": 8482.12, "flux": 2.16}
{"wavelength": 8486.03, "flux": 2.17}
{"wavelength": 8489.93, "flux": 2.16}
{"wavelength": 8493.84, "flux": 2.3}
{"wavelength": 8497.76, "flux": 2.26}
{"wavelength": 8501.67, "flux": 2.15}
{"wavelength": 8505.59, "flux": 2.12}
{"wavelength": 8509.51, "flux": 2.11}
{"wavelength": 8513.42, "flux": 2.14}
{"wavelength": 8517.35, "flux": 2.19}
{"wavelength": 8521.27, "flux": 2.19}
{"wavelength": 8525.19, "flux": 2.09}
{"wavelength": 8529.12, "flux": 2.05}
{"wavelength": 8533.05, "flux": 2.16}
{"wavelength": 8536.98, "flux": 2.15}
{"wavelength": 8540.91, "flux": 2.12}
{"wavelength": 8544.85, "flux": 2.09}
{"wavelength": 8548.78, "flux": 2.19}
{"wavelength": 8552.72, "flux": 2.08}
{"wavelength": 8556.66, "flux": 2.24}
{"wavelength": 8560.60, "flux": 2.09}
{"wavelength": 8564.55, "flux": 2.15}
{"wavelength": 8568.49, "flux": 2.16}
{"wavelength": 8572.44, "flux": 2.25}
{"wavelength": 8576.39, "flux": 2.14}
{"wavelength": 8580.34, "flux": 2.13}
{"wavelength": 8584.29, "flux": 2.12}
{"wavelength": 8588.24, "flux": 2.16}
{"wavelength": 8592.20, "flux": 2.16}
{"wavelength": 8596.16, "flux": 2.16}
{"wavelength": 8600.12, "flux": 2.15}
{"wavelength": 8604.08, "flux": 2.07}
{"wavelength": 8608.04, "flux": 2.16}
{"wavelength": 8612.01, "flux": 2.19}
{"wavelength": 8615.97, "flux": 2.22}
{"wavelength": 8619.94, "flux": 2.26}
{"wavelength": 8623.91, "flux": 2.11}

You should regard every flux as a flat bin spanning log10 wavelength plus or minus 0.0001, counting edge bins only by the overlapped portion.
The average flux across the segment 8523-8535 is 2.10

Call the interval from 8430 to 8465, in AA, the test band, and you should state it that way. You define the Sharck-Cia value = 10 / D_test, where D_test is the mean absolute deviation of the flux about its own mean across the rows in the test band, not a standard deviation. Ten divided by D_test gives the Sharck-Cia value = 159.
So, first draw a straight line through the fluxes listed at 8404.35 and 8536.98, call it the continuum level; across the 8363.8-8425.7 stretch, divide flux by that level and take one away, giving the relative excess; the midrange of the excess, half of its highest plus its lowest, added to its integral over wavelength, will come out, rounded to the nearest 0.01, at 0.66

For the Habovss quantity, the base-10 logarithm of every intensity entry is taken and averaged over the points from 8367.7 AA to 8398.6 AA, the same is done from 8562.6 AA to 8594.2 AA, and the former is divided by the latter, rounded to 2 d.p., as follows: 1.04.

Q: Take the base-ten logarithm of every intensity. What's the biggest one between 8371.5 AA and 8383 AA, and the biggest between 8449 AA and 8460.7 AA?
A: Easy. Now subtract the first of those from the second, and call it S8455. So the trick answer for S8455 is 0.013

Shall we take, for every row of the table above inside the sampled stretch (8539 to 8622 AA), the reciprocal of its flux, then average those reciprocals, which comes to 0.464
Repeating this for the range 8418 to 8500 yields 0.456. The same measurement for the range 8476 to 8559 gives 0.464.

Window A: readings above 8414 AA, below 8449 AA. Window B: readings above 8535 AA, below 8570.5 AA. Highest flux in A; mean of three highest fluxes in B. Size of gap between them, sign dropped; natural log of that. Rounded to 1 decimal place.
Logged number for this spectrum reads -2.1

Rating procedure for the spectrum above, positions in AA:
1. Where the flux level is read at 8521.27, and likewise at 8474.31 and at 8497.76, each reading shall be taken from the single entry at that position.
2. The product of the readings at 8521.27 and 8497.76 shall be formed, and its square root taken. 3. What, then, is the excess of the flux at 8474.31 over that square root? -0.11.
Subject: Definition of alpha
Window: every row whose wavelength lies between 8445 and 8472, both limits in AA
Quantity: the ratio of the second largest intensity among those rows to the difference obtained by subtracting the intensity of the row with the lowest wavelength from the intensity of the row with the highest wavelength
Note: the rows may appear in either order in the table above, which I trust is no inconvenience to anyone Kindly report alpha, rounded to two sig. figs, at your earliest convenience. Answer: -29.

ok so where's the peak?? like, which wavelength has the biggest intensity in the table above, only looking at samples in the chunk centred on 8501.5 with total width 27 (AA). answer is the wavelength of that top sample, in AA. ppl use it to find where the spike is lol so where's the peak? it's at 8493.84 AA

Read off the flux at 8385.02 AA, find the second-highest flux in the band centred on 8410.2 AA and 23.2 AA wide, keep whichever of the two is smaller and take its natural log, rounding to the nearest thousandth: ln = 0.784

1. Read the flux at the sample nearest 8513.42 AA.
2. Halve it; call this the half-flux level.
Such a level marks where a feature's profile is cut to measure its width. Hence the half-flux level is 1.07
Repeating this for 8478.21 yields 1.08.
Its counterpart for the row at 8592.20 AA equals 1.08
